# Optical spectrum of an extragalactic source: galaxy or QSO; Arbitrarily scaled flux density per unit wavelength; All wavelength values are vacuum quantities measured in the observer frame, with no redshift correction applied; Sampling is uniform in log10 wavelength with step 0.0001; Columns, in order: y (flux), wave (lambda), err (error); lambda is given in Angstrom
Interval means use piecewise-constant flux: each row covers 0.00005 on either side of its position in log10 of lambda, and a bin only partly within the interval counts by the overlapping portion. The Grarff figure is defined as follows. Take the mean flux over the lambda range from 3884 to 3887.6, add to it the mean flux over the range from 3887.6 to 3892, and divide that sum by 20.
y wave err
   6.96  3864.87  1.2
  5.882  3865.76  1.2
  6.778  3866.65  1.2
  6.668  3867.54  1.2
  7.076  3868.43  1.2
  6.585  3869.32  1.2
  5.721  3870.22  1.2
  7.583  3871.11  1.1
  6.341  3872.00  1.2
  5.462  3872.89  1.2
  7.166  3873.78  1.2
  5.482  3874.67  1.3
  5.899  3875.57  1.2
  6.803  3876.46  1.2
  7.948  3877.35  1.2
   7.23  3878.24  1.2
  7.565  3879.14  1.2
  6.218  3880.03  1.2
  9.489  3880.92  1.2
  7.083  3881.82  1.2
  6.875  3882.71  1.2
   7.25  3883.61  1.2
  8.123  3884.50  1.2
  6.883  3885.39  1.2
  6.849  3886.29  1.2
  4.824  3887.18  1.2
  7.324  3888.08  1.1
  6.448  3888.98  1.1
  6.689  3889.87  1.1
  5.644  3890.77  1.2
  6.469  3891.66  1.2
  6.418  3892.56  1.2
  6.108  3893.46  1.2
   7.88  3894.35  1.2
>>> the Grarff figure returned 0.66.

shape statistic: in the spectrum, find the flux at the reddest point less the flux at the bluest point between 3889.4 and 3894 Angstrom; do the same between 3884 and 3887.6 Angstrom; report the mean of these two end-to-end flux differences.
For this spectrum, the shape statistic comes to -1.9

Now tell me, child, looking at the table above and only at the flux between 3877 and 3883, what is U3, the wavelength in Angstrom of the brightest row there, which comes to 3880.92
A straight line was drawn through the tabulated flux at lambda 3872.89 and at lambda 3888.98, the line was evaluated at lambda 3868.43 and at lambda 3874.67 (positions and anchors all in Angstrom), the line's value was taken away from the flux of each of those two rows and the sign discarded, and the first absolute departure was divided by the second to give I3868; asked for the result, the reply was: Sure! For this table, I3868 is 21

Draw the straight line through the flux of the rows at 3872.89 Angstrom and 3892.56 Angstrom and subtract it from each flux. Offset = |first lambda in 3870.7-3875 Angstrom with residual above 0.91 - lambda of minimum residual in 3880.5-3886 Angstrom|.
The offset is 14.3 Angstrom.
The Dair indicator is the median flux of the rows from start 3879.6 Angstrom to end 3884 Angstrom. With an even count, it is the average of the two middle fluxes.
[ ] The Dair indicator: 7.1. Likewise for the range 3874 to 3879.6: 7.0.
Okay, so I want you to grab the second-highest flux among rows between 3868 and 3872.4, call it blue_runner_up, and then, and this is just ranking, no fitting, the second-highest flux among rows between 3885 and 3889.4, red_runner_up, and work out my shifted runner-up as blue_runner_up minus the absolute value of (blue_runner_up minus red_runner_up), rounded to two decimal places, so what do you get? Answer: 6.88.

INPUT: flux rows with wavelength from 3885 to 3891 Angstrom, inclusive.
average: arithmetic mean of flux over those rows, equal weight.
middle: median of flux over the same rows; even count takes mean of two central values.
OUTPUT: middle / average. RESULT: 1.05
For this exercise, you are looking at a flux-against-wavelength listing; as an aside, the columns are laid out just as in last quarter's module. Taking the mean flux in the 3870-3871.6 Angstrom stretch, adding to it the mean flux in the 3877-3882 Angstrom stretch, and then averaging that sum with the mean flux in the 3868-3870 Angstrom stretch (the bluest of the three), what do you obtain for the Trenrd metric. 10.5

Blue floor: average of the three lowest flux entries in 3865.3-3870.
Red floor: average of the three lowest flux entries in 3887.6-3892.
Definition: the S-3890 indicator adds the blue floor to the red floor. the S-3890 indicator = 12.6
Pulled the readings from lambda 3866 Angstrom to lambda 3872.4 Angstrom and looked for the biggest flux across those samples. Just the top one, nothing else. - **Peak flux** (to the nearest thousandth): 7.583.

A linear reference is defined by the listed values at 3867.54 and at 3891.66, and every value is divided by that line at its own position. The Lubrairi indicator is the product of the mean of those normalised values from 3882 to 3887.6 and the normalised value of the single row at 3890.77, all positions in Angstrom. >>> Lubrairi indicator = 0.91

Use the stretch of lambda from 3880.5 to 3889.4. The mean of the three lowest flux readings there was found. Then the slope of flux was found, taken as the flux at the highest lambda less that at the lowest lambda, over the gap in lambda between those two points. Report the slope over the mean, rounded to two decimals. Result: -0.06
